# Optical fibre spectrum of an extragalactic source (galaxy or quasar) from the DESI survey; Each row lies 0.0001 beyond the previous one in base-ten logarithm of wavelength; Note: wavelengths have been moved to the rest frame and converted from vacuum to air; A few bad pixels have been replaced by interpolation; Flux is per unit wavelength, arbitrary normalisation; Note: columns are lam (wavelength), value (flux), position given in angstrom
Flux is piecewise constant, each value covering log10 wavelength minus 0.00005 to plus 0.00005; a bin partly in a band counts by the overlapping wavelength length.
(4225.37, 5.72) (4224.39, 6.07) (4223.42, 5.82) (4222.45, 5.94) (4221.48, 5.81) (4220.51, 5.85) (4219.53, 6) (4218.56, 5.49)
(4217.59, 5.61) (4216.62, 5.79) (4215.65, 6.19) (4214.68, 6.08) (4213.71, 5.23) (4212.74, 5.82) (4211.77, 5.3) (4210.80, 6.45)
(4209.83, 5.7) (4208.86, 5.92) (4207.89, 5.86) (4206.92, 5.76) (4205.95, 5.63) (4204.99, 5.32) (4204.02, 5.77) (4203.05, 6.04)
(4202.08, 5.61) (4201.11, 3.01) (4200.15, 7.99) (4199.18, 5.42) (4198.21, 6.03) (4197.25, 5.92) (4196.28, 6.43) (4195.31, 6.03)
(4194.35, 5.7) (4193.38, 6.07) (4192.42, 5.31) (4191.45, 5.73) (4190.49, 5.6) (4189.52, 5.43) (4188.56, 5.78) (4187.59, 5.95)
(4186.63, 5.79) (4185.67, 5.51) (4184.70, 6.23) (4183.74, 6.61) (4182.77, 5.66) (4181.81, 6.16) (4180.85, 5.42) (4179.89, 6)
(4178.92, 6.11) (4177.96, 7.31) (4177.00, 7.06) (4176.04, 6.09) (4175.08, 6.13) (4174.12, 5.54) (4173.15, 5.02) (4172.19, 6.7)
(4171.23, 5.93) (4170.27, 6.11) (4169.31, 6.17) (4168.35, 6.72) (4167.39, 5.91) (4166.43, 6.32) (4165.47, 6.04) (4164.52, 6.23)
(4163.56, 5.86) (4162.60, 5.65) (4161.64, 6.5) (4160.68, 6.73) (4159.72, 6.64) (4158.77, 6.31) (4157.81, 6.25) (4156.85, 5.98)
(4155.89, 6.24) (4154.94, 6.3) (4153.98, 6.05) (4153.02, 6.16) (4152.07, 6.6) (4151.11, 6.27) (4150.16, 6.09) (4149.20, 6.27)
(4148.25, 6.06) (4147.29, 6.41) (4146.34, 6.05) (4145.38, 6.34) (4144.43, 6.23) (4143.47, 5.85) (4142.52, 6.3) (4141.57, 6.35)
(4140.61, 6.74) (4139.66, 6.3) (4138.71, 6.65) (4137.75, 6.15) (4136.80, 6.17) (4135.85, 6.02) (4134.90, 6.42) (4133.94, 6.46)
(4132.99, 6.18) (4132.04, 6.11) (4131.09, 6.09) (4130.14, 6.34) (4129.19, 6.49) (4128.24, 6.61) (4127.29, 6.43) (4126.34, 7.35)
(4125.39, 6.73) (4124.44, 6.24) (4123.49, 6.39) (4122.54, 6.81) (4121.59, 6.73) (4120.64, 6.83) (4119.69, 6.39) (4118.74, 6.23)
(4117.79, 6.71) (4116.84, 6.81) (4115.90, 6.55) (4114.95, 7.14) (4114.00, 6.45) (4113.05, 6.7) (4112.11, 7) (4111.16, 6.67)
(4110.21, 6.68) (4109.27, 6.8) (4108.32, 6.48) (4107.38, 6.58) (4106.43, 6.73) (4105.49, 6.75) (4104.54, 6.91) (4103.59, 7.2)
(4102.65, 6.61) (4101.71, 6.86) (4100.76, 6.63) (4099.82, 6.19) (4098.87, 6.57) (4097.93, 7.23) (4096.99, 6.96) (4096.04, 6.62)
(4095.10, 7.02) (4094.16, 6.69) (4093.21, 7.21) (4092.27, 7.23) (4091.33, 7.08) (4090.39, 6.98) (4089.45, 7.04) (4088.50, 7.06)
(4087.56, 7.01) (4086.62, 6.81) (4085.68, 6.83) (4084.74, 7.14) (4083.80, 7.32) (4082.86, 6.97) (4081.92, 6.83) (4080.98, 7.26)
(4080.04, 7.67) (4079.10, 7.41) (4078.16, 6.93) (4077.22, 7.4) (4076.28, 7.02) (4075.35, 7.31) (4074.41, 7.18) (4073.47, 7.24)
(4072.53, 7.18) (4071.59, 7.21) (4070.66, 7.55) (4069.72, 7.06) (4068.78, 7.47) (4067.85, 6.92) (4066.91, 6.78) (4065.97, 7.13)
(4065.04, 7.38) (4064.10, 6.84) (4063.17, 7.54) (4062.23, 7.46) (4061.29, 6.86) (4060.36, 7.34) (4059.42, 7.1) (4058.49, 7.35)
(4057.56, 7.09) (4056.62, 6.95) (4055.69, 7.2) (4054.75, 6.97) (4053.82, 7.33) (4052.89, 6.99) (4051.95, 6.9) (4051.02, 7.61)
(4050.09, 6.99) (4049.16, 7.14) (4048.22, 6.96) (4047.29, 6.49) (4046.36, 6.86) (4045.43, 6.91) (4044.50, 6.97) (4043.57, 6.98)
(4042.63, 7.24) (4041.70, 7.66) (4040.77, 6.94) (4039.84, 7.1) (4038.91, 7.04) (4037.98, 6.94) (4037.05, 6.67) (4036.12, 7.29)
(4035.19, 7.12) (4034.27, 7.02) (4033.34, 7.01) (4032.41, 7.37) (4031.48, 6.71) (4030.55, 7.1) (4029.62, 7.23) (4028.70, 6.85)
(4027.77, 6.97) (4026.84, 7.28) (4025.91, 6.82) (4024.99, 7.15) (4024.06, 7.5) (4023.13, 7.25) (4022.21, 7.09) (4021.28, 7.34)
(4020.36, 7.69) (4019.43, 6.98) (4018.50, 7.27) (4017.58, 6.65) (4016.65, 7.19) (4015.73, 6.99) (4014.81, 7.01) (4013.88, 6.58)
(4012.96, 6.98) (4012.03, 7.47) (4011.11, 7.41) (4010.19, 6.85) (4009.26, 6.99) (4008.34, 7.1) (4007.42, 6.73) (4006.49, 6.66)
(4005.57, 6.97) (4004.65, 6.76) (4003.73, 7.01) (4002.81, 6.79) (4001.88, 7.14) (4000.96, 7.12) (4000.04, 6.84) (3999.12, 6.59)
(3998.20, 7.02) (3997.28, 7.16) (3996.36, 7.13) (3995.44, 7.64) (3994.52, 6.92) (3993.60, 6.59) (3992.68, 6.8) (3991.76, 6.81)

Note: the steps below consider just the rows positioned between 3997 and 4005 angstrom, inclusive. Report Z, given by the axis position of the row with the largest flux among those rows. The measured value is 3997.28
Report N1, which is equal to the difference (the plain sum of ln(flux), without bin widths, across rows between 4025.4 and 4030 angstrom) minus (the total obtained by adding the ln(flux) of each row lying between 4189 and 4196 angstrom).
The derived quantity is -2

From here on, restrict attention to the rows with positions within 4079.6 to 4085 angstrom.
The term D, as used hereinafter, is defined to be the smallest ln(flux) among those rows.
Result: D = 1.92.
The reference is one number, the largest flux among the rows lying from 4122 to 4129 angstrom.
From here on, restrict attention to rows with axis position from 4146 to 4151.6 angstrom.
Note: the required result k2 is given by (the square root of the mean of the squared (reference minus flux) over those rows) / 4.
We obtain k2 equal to 0.29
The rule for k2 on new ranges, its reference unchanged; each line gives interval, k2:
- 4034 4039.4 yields 0.10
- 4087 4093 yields 0.07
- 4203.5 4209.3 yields 0.41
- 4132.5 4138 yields 0.28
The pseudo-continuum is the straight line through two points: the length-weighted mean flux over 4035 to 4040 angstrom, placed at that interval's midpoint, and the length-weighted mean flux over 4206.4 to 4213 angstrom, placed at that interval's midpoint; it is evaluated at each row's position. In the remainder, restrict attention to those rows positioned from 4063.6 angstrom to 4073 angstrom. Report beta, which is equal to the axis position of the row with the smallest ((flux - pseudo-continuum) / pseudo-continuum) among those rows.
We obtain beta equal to 4066.91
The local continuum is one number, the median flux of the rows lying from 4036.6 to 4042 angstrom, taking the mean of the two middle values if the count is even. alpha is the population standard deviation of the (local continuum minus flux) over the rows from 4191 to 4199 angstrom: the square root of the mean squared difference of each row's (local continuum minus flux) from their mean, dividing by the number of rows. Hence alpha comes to 0.31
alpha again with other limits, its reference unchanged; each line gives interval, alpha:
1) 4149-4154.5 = 0.18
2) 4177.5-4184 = 0.58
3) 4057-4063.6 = 0.22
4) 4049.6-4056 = 0.24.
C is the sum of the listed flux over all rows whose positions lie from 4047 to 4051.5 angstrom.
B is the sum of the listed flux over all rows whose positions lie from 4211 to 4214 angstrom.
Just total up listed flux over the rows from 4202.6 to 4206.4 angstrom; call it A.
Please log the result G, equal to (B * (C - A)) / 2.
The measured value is 102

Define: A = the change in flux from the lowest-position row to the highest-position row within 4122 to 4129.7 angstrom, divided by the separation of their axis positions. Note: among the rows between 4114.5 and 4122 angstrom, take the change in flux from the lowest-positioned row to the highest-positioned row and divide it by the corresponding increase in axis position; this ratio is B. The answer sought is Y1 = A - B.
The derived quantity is 0.01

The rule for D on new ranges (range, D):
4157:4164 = 1.73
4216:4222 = 1.70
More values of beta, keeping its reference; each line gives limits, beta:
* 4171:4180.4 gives 4173.15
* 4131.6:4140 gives 4135.85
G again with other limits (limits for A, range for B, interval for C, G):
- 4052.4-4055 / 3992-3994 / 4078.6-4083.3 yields 99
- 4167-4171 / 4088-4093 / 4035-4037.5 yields -68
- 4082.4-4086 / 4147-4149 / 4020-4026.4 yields 141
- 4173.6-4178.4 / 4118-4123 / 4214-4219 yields -49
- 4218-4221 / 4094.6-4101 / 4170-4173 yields 33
